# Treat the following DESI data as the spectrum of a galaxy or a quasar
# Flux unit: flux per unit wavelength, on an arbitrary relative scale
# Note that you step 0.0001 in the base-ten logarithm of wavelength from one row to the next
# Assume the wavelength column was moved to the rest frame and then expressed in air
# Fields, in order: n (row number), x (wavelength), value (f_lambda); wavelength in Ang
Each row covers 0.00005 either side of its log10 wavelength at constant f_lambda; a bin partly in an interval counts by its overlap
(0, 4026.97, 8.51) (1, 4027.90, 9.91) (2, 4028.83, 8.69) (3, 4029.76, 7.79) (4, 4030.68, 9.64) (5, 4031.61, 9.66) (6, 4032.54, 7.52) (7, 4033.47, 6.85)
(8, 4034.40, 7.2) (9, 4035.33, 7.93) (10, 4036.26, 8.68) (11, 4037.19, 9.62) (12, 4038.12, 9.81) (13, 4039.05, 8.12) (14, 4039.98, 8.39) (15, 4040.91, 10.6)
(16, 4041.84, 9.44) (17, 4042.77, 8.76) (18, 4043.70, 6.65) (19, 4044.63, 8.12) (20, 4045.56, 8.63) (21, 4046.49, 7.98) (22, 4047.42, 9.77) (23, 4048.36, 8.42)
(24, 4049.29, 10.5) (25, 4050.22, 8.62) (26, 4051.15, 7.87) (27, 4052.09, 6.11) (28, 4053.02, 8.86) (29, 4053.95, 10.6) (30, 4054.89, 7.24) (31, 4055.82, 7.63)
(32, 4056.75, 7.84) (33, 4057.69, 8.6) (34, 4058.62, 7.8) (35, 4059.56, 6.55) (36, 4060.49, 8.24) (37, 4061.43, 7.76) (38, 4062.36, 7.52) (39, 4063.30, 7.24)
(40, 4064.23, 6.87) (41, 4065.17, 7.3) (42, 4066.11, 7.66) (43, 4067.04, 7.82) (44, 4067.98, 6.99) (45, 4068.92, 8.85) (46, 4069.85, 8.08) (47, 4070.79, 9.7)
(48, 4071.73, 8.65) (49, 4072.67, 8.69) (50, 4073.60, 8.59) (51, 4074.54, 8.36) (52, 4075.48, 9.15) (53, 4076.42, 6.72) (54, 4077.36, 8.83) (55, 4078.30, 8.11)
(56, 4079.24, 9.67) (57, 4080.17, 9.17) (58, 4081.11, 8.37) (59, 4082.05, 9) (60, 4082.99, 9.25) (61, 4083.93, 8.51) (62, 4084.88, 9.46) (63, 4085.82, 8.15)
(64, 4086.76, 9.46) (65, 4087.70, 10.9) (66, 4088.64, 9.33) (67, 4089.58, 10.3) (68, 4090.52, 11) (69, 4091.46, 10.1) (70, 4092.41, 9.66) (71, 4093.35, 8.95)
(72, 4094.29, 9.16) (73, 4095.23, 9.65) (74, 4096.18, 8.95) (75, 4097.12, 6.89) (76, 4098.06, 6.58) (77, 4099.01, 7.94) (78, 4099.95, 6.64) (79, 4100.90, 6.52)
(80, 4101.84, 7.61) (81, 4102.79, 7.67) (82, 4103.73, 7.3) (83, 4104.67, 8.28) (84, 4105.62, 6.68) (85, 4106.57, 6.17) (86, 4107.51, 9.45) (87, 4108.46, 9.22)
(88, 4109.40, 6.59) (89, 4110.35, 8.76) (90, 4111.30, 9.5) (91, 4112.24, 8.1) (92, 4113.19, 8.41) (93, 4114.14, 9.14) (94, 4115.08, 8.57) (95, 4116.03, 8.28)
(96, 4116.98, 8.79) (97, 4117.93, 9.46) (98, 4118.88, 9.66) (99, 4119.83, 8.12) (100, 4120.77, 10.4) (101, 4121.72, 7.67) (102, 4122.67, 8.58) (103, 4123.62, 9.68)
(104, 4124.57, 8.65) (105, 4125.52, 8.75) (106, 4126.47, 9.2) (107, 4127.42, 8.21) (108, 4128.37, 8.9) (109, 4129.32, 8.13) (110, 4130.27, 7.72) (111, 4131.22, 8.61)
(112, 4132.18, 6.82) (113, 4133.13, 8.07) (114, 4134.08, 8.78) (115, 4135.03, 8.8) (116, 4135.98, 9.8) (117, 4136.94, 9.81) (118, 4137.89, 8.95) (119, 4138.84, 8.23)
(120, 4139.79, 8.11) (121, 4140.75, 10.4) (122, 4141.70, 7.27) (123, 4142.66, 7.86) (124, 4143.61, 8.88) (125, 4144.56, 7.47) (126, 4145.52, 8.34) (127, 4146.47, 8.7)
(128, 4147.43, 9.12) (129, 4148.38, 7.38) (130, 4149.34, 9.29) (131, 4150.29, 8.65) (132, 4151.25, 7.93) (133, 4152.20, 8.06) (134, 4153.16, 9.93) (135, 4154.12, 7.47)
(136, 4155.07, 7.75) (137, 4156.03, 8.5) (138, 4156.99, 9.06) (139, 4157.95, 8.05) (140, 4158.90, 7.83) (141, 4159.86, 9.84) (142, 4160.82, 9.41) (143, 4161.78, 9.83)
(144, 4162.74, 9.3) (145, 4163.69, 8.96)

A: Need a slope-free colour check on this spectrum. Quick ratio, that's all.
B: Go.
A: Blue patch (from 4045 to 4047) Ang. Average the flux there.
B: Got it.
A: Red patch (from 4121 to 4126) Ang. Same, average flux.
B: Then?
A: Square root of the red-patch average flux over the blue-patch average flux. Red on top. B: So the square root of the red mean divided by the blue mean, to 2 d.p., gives 1.02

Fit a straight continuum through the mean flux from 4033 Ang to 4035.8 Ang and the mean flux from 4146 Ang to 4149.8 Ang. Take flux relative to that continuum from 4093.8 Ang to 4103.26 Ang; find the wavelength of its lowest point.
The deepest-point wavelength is 4100.90 Ang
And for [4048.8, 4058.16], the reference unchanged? 4052.09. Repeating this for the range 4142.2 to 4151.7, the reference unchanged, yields 4148.38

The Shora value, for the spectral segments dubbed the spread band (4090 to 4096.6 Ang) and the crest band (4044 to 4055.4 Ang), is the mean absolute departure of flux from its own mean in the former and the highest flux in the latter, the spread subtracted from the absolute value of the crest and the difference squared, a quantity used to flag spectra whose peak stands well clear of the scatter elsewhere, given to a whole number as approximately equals 101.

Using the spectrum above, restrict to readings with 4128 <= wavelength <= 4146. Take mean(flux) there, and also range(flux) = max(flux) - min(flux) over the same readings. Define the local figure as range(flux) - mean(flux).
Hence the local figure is -4.89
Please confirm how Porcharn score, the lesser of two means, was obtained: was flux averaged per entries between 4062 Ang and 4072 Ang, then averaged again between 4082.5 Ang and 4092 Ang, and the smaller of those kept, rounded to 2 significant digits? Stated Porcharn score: 7.9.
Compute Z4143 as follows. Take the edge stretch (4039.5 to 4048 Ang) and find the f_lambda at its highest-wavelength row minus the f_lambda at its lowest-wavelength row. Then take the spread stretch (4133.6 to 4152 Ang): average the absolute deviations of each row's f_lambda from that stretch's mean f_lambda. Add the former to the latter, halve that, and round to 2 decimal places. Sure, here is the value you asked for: 1.03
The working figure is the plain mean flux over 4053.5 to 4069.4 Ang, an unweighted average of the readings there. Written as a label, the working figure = 7.8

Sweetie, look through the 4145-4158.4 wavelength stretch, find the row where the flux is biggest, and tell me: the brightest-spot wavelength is 4153.16 Ang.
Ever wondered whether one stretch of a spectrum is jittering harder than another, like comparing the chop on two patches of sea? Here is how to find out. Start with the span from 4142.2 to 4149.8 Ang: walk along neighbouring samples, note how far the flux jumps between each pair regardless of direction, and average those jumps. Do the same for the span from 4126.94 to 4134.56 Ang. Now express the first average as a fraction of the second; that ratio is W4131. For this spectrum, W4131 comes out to 1.2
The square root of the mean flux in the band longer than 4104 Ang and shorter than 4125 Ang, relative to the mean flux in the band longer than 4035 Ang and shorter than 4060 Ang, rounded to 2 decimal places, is 0.34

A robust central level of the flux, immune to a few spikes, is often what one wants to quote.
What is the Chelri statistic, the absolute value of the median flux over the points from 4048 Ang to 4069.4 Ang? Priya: 7.80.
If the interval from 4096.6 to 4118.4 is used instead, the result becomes 8.10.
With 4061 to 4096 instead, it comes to 8.83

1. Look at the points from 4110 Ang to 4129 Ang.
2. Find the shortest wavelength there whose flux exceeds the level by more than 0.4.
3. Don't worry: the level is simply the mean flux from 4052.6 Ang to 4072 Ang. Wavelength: 4110.35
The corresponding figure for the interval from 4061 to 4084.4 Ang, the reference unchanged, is 4068.92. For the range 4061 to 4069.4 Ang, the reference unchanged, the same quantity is 4068.92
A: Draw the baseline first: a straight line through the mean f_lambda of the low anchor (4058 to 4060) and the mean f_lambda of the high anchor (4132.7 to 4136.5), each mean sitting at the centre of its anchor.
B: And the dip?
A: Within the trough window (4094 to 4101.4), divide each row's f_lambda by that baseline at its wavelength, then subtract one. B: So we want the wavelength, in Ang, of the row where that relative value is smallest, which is 4100.90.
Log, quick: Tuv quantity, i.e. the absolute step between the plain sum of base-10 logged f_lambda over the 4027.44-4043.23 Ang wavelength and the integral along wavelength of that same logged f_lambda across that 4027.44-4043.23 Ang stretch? 1.1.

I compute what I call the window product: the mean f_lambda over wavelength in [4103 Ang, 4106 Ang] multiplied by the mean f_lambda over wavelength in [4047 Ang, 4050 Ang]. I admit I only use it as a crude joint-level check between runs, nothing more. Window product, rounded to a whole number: 71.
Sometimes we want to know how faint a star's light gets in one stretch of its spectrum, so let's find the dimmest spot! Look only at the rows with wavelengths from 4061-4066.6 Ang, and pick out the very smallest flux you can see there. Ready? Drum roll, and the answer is 6.87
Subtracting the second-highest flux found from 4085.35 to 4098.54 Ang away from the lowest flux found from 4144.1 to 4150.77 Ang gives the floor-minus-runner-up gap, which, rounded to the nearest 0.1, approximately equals -3.5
